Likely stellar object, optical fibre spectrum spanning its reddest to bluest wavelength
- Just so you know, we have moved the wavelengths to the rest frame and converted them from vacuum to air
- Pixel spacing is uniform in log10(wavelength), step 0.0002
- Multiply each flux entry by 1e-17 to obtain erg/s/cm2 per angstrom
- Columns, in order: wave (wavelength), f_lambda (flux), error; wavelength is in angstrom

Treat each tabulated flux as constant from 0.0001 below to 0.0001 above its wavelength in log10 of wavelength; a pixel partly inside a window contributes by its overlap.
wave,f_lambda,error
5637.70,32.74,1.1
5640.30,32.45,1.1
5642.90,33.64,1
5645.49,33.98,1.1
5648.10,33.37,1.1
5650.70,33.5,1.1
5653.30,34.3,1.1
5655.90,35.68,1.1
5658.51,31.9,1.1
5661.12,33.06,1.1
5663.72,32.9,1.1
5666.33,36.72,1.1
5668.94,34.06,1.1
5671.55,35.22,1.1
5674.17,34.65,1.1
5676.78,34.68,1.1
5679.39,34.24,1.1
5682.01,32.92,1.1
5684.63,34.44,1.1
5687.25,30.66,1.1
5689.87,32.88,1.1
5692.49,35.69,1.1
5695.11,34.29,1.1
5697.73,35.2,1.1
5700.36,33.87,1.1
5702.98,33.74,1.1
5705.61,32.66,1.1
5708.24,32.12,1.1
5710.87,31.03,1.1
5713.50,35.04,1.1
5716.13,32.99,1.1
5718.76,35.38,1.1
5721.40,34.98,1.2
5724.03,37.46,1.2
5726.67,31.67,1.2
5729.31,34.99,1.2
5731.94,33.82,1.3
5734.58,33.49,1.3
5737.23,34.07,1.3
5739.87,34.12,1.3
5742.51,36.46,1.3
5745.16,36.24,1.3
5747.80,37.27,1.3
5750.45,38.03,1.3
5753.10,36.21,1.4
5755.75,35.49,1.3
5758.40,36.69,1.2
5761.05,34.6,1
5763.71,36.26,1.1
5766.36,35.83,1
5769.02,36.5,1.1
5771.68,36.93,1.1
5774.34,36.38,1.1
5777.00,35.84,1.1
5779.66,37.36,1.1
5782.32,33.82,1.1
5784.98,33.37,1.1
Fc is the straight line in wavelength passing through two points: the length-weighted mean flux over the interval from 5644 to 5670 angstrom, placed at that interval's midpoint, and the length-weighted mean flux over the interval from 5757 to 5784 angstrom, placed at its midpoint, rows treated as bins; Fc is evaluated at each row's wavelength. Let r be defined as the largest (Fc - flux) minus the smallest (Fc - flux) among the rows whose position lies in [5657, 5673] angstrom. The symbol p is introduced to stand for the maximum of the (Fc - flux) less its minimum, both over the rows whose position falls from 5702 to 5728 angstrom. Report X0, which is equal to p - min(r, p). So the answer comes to 1.5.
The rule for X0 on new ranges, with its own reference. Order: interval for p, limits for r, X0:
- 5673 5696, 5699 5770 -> 0.0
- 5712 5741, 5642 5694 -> 0.0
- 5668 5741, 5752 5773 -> 4.1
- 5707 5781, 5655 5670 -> 1.6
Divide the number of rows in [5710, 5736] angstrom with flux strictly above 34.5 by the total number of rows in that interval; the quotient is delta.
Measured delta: 0.5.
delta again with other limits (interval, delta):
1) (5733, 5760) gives 0.7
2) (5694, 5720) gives 0.3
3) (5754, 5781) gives 1.0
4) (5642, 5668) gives 0.2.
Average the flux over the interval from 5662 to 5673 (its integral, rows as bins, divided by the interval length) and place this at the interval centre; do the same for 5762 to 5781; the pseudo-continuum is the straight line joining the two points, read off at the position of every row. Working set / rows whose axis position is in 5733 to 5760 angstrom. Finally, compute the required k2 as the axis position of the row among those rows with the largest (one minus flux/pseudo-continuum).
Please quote 5734.58 angstrom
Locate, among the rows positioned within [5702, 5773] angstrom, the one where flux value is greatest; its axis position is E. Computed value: 5750.45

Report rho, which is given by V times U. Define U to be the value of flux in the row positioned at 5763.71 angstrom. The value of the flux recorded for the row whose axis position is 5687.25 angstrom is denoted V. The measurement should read 1112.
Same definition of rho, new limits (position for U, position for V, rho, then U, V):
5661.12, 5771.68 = 1221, 33.06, 36.93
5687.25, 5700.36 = 1038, 30.66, 33.87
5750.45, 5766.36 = 1363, 38.03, 35.83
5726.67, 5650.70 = 1061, 31.67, 33.5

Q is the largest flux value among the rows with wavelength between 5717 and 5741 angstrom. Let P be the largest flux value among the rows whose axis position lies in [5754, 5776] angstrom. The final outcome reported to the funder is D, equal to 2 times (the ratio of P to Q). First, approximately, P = 36.93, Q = 37.46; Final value 1.97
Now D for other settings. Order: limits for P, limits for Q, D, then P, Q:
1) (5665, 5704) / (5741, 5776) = 1.93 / 36.72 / 38.03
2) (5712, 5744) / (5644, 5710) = 2.04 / 37.46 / 36.72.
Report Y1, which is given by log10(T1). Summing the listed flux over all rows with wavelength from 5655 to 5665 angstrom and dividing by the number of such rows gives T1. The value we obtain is 1.52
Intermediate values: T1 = 33.4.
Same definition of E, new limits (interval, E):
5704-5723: 5718.76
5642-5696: 5666.33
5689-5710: 5692.49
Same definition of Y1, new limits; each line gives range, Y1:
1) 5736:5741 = 1.53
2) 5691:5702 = 1.54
